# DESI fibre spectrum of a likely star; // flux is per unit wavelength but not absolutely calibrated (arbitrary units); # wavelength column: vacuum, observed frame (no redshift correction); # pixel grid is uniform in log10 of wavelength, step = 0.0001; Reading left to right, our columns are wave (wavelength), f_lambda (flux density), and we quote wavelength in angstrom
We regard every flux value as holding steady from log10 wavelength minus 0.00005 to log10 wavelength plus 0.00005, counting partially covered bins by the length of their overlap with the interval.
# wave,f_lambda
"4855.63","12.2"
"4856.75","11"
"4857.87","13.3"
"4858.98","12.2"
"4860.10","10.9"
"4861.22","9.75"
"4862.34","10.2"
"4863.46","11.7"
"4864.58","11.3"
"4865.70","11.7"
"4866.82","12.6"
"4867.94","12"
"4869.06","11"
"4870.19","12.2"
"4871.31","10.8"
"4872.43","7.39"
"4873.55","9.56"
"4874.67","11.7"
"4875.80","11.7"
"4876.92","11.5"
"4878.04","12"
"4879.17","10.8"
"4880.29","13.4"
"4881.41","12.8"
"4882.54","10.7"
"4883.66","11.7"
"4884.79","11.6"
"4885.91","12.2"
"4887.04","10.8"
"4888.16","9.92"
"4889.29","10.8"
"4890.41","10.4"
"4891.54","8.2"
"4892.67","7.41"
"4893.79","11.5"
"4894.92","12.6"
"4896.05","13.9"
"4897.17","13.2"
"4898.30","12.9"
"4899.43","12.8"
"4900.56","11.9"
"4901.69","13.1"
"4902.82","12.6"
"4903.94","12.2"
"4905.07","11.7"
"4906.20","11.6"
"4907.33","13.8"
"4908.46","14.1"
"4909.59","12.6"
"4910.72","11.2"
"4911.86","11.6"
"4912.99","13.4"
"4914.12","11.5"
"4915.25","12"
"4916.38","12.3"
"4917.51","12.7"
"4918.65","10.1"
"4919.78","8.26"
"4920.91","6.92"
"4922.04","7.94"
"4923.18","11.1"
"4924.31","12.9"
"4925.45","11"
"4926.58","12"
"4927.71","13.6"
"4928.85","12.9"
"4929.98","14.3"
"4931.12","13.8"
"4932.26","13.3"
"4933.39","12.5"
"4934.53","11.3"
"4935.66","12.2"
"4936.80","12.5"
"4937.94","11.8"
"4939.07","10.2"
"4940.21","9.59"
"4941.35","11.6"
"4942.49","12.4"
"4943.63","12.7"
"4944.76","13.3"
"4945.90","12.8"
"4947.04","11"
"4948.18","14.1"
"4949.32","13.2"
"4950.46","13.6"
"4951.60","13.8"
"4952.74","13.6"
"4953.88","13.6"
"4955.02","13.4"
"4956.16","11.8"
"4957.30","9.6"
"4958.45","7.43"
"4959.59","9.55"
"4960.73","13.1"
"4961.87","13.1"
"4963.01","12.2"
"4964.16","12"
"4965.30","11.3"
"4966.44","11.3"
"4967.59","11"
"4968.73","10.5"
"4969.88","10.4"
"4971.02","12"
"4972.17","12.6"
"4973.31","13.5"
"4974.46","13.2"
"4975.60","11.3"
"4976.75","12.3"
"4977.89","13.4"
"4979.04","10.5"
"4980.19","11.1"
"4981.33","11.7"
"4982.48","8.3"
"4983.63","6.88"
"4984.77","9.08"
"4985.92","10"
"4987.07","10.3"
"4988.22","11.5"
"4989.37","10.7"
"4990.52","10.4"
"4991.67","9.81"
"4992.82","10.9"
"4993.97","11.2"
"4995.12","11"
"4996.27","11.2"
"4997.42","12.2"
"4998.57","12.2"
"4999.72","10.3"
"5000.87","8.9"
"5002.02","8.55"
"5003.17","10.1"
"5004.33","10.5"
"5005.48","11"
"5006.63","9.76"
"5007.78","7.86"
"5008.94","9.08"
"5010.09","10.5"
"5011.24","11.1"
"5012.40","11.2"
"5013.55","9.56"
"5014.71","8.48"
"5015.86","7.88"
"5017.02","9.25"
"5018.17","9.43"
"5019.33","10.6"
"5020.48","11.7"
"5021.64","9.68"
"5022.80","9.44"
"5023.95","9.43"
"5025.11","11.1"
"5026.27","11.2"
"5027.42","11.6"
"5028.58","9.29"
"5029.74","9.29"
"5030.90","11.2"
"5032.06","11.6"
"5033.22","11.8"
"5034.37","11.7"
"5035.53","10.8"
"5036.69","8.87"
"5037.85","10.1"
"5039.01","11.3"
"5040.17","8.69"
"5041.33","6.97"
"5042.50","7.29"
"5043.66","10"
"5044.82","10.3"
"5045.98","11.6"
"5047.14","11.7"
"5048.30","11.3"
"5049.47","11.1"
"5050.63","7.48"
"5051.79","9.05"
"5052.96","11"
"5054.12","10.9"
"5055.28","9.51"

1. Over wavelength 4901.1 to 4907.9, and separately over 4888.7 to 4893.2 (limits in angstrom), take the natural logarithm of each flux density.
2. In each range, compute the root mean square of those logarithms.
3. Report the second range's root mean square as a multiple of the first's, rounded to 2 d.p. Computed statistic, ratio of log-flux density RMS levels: 0.88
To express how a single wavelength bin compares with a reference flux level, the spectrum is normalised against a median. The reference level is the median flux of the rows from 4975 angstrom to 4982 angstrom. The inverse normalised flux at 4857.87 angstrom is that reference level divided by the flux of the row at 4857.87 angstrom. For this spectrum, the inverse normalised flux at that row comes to 0.86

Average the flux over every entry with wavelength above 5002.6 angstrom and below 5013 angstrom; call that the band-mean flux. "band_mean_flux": 10.1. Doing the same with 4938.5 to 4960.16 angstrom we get 12.0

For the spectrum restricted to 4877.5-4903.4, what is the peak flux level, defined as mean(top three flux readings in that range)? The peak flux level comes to 13.5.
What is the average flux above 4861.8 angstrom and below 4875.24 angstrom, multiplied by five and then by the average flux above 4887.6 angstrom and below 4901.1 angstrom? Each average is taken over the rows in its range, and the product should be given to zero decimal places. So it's 622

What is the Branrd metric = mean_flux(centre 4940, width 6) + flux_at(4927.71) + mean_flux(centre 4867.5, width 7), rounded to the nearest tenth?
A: 36.5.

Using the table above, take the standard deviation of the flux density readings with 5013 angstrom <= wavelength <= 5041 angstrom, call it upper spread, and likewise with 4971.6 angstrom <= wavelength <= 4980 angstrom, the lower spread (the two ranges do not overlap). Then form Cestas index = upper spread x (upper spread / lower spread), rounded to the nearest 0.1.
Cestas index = 1.3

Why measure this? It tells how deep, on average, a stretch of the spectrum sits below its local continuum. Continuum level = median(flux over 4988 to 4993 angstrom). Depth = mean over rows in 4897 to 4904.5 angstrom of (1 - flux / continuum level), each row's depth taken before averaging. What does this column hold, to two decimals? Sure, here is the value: -0.18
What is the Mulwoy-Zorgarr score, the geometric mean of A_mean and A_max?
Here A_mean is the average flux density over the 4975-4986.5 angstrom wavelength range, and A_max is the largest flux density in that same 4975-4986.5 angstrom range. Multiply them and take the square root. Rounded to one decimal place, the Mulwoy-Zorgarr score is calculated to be 11.8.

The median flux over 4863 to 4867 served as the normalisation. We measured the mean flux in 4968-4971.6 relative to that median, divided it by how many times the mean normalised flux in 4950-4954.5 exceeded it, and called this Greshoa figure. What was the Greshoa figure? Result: 0.75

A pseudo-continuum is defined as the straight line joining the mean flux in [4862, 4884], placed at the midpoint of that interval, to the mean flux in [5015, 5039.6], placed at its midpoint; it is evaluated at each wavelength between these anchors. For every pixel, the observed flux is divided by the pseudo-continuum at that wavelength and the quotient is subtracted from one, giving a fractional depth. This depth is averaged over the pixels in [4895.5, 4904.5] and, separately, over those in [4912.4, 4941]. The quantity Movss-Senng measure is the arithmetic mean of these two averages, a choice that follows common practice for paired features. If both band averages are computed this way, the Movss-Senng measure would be -0.102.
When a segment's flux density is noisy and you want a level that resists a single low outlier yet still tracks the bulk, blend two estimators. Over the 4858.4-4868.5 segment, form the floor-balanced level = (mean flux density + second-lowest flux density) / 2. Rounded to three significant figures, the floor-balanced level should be 10.8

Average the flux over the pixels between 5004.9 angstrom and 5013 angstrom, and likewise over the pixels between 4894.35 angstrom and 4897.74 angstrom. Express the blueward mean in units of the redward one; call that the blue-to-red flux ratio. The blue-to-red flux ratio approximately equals 1.31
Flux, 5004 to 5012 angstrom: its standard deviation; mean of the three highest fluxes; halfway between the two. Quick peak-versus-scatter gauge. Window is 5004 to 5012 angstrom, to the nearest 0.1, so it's 6.0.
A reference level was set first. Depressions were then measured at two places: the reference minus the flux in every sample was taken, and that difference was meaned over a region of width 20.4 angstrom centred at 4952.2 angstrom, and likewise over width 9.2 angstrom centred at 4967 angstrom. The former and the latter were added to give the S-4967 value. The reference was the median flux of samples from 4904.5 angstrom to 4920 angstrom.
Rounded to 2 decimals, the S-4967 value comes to 0.02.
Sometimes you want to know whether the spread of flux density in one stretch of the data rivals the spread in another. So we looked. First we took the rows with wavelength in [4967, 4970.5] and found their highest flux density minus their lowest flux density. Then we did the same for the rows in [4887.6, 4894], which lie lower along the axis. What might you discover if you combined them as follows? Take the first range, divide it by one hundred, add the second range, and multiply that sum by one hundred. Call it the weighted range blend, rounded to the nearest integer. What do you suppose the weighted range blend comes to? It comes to 410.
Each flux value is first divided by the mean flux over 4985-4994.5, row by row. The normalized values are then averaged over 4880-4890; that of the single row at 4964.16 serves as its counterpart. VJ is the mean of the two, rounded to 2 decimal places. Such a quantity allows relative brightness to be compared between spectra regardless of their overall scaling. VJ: 1.11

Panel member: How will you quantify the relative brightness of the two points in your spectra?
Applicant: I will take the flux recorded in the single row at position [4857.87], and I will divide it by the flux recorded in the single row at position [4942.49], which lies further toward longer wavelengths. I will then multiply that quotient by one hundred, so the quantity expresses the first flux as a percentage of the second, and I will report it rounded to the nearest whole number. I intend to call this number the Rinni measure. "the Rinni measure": 107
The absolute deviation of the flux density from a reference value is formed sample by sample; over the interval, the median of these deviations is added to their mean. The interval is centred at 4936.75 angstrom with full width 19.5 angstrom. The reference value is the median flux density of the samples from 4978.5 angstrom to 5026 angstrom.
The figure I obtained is 4.39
